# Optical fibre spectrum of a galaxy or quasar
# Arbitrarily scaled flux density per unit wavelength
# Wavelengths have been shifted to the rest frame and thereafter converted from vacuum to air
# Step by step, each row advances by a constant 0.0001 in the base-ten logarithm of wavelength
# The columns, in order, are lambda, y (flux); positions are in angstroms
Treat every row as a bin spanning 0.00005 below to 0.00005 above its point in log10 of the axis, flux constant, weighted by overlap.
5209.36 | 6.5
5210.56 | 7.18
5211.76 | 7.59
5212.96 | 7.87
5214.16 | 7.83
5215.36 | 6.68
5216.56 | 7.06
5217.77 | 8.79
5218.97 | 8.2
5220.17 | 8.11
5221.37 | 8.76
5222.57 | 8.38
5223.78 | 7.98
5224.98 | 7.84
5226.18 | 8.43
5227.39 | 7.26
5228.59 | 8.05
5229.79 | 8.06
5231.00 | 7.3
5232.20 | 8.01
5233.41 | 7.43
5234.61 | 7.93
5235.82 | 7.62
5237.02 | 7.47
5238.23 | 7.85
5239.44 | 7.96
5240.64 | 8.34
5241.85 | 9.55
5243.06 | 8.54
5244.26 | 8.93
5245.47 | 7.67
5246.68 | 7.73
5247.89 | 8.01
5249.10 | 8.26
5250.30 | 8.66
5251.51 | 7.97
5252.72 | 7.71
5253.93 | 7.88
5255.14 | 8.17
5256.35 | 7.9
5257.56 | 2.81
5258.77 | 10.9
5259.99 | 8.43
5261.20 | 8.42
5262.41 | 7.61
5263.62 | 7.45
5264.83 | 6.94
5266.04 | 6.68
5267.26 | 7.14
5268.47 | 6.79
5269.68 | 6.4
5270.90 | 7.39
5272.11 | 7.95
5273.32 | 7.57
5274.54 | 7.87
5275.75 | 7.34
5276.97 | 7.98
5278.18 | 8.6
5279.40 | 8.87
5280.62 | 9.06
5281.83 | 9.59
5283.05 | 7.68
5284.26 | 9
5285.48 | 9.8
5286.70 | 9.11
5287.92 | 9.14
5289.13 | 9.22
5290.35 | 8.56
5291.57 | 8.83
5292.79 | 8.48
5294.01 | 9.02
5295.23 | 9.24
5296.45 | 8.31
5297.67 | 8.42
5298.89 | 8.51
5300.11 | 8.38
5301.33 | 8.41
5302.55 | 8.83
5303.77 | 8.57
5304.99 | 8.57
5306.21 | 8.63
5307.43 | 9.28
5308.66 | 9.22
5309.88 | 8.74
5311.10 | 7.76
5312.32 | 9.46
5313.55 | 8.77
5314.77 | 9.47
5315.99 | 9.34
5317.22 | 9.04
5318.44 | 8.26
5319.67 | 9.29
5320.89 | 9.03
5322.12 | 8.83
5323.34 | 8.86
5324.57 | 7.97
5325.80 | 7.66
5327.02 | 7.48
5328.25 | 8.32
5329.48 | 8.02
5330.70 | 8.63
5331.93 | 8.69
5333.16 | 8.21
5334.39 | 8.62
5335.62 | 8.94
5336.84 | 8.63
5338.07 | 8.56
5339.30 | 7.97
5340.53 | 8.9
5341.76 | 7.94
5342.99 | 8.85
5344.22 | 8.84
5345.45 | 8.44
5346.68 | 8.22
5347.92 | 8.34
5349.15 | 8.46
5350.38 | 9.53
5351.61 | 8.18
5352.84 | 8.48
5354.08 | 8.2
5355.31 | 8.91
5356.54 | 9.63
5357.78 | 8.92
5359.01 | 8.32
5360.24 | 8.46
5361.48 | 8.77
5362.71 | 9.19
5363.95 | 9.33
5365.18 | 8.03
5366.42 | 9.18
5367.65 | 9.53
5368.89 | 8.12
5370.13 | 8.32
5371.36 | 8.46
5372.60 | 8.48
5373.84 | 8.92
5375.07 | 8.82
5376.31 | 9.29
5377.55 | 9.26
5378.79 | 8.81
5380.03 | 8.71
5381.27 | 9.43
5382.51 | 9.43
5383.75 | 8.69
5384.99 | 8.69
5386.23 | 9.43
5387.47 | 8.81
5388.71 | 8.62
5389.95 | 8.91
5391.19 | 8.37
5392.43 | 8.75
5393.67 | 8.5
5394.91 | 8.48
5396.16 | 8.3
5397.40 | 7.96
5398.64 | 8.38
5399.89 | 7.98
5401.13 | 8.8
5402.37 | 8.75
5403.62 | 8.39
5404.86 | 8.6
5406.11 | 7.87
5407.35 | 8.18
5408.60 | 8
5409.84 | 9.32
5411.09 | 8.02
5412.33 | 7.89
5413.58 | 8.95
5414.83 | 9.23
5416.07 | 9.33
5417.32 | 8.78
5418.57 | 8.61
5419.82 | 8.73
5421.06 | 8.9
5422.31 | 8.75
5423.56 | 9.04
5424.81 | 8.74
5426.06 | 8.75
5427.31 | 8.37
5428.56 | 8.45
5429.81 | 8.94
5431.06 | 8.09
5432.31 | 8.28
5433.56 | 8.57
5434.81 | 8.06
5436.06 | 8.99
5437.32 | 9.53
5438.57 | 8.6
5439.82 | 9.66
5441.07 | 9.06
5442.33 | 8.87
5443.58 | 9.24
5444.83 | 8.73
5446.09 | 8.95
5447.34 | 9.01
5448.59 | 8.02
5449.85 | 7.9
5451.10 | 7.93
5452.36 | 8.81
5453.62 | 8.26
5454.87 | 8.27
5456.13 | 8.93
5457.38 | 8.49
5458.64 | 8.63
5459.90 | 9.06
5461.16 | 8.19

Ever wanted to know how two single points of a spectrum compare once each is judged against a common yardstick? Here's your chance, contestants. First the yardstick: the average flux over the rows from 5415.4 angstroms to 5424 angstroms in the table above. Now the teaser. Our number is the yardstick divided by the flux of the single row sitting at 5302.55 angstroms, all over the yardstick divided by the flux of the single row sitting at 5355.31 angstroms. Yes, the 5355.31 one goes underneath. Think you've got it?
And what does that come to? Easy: 1.01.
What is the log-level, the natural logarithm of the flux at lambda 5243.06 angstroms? 2.14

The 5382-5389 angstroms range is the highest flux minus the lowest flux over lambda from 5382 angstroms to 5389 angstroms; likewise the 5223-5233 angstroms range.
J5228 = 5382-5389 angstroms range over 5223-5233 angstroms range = 0.69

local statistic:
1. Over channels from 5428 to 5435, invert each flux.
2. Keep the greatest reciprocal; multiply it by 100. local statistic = 12.4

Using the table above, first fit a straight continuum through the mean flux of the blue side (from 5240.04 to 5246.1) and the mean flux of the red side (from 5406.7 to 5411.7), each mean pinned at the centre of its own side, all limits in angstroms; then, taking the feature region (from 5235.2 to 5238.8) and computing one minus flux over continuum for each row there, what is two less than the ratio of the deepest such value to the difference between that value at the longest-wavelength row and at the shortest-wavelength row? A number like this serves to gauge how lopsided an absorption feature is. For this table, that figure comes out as -6.9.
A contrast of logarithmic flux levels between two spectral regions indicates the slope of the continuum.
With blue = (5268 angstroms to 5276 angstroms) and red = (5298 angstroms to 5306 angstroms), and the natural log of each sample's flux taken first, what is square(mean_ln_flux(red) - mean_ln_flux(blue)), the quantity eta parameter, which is 0.02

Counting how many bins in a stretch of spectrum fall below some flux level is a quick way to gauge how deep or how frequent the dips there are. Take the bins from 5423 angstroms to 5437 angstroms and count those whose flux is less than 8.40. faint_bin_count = 4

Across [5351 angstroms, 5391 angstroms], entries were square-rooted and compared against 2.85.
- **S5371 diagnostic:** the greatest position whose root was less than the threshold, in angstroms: 5368.89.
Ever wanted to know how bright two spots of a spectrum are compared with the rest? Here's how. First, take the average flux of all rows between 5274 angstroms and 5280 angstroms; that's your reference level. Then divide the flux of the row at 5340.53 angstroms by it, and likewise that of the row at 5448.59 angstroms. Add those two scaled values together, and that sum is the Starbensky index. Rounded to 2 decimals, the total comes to 2.08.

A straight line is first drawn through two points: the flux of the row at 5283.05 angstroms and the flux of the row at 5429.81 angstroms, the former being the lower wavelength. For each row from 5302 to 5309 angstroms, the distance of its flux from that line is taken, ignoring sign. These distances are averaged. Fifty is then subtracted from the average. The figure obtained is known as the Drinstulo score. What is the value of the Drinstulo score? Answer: -49.0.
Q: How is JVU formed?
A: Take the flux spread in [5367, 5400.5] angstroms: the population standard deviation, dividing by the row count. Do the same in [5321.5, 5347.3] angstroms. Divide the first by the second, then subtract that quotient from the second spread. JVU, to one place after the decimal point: -0.6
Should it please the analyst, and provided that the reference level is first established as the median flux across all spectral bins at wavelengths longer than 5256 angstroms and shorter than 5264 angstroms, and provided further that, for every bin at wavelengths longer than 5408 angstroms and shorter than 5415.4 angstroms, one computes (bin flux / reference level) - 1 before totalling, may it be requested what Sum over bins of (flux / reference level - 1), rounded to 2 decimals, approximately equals 0.51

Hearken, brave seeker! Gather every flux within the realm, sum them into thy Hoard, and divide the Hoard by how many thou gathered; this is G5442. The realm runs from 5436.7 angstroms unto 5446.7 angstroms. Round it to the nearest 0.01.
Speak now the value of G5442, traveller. 9.08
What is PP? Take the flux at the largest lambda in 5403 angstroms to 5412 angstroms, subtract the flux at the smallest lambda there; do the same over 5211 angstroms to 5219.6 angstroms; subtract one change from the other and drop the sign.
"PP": 1.0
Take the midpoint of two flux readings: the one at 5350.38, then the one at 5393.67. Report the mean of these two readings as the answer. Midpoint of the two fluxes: 9.0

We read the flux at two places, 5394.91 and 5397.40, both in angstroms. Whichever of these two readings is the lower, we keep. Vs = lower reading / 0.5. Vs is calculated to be 15.9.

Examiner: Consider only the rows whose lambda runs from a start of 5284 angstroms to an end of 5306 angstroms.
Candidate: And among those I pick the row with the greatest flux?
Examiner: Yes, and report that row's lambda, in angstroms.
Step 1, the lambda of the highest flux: 5285.48 angstroms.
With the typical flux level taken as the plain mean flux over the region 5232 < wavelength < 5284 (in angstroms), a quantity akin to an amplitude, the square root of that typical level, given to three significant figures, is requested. 2.81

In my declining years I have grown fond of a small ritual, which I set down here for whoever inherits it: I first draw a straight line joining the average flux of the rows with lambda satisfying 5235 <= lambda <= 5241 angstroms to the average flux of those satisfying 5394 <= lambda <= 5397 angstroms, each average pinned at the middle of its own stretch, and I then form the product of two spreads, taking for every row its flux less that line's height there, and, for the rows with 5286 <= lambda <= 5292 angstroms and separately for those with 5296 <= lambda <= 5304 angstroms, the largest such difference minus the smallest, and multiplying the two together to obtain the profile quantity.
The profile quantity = 0.33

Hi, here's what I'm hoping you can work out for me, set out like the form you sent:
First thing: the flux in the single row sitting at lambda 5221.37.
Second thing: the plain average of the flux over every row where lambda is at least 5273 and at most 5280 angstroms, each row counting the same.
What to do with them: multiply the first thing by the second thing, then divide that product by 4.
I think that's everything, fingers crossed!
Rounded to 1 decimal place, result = 17.6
